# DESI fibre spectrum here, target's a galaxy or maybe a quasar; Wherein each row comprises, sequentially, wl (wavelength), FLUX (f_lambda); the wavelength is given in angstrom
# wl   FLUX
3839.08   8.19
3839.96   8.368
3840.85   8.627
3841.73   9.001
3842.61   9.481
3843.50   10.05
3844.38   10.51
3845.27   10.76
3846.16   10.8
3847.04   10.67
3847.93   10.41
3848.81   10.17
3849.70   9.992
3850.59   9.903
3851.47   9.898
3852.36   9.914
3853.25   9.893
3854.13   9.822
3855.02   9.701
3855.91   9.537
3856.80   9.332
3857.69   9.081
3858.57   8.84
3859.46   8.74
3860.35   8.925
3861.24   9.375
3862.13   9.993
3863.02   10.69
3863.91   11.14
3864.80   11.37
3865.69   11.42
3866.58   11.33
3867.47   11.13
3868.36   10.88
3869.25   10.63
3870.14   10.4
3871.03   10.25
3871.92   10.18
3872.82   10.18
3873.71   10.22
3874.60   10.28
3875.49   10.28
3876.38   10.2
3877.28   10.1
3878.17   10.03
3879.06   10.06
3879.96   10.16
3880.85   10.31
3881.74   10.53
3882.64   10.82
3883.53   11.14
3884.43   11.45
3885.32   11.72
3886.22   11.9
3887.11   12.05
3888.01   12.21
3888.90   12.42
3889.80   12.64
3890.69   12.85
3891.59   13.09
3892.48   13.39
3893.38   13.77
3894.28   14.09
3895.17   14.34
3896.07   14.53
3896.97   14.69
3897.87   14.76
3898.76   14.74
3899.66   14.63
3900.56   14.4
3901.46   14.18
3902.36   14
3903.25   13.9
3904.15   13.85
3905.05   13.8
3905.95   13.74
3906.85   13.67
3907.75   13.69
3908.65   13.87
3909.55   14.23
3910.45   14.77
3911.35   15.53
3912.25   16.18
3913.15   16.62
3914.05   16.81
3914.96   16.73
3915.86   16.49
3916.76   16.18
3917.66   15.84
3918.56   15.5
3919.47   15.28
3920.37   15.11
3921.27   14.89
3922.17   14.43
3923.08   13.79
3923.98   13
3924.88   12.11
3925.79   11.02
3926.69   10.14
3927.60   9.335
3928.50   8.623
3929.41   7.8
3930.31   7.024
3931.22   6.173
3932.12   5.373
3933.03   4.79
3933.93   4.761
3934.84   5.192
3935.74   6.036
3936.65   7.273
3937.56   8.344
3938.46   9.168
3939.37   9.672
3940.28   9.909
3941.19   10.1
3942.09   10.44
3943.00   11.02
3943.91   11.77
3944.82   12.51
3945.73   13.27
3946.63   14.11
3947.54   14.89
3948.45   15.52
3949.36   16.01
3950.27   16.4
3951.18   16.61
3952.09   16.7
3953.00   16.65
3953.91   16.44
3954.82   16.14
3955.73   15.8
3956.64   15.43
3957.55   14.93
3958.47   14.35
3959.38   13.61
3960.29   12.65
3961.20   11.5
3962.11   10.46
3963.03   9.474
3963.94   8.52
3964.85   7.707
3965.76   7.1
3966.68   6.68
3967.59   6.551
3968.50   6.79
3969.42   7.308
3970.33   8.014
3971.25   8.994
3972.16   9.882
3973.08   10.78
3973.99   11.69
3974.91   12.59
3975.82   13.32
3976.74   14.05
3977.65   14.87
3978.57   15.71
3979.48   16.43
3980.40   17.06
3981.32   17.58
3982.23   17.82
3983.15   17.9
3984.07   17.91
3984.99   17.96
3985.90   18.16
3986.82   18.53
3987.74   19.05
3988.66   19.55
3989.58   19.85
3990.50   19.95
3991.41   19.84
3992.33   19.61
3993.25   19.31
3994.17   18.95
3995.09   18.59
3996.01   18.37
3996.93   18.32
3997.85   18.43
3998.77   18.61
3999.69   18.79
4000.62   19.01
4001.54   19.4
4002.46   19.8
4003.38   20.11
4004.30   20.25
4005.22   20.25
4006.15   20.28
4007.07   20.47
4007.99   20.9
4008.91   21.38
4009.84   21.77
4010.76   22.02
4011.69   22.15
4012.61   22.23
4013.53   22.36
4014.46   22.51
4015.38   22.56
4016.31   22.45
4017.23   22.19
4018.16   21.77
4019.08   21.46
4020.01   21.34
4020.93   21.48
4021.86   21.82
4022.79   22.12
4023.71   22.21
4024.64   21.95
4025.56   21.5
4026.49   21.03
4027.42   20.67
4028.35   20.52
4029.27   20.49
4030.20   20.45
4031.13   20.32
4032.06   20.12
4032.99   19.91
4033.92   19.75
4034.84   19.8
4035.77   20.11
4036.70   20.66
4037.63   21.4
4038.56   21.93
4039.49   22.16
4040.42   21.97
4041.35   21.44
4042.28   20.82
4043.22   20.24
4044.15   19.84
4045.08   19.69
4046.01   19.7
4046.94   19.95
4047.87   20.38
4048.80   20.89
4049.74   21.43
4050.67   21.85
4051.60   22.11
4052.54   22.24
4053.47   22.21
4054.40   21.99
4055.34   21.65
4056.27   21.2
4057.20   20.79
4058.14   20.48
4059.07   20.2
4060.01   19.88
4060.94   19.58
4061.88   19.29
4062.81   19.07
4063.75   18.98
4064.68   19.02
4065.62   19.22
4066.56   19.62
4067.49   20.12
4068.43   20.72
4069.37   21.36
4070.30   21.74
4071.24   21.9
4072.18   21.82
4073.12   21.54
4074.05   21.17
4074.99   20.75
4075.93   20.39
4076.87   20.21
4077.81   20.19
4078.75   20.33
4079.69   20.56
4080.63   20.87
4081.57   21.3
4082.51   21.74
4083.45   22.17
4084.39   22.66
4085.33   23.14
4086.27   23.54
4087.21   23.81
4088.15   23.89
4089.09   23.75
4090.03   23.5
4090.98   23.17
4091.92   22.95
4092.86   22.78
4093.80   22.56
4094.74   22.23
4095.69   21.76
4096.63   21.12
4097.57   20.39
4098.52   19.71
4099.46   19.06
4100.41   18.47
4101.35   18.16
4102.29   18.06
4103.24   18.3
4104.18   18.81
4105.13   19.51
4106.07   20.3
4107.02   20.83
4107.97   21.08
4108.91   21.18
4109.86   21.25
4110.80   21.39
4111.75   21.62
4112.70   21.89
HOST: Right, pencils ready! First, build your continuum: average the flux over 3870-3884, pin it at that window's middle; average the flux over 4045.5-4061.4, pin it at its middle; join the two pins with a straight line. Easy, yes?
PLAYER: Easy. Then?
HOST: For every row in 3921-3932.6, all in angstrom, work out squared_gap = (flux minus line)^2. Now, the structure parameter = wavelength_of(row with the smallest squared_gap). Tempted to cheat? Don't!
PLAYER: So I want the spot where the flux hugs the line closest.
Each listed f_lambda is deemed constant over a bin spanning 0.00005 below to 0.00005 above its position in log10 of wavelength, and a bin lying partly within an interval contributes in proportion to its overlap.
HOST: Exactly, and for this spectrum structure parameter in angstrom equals 3923.98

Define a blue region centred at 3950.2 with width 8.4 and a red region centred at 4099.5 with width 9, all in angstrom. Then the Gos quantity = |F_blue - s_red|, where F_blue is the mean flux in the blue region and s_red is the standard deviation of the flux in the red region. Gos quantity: 15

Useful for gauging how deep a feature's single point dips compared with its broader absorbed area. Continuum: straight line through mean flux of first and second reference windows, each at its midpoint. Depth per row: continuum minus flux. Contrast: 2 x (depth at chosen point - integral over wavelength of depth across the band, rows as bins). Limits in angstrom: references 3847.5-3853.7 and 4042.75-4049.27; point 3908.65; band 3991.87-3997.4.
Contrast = 14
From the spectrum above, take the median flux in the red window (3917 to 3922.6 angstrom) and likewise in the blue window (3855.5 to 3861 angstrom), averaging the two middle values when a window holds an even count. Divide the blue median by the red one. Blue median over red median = 0.59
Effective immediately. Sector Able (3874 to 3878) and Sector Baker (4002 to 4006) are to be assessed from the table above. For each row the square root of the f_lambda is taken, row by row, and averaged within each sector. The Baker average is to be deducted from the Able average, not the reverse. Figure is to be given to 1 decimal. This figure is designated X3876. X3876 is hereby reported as -1.3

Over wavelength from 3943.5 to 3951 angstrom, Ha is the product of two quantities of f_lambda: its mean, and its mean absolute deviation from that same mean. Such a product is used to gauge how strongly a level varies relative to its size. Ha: 20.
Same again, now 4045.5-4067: 20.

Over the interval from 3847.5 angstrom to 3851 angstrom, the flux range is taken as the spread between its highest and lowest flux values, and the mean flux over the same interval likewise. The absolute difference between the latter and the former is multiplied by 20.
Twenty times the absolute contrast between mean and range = 192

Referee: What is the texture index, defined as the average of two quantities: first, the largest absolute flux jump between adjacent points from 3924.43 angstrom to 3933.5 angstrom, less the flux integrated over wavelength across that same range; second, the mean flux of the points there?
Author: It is -33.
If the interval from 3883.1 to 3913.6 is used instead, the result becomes -202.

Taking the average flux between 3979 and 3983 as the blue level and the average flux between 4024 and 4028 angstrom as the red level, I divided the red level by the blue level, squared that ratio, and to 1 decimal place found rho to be 1.5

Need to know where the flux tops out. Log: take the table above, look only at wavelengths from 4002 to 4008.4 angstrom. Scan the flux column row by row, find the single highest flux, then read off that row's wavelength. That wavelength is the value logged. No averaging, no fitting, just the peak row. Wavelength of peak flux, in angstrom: 4007.99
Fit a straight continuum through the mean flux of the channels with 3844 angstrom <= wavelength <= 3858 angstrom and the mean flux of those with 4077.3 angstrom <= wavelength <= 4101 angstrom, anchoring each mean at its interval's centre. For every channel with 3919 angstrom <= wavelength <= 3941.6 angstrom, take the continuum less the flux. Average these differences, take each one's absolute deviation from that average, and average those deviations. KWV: 2.9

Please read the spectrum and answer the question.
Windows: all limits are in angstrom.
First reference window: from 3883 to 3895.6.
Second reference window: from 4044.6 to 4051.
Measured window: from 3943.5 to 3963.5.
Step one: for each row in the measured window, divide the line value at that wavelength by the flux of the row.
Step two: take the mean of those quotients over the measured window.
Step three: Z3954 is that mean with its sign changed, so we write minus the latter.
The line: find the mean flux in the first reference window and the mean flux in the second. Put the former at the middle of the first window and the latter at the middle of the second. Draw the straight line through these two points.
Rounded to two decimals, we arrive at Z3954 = -1.14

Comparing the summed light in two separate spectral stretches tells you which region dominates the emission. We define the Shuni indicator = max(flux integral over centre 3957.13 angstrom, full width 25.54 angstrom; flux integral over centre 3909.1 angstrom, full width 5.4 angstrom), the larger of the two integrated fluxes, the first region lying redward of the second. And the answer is 323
